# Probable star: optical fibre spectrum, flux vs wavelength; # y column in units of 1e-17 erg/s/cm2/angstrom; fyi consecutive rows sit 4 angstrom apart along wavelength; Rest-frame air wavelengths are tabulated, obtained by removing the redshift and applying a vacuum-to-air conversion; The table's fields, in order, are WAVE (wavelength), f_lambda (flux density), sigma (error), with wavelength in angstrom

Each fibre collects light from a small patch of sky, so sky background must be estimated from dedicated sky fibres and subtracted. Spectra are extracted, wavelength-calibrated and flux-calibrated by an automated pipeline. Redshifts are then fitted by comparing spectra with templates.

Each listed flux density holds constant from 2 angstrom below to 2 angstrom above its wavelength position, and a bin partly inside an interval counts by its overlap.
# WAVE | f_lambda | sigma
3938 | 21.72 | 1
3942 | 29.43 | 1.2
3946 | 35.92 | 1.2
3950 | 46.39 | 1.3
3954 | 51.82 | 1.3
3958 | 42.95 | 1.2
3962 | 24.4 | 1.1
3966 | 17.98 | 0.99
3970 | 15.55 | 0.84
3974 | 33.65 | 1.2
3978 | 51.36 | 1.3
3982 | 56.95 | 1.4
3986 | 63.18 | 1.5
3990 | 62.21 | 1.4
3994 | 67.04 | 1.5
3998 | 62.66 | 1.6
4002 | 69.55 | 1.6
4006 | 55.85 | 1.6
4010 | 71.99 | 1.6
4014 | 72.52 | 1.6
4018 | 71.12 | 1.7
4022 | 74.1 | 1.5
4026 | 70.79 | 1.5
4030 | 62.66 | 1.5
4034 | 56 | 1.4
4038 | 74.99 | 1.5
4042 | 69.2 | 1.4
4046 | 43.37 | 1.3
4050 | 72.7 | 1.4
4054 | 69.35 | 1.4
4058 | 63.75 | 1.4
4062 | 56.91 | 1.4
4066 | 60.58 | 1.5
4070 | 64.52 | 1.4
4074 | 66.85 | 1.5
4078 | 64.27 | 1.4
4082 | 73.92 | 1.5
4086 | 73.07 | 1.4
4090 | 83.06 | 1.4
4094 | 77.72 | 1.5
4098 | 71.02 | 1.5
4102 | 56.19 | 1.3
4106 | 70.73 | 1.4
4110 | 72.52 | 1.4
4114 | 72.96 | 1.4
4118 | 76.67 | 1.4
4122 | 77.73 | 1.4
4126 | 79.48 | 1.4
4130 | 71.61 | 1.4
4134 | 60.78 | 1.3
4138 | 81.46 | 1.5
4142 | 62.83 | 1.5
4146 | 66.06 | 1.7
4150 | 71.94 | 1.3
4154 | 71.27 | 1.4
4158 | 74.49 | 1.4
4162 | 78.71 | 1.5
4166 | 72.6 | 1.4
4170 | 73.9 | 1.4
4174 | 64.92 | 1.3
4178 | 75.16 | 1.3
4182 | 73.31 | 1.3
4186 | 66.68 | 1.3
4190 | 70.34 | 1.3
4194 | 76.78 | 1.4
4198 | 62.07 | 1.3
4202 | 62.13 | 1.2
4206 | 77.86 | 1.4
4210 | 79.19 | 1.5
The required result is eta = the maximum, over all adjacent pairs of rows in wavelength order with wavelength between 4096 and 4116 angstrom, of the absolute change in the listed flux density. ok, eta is 15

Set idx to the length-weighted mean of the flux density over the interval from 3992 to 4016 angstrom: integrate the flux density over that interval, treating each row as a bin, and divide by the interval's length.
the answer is 66.6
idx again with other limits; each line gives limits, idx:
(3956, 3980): 31.0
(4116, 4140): 74.6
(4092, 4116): 70.2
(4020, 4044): 68.0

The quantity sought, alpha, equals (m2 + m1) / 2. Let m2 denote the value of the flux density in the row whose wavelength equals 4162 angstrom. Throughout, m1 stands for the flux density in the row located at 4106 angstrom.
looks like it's 75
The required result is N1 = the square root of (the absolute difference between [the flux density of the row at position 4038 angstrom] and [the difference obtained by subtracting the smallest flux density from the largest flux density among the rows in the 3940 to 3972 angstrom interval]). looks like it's 6.2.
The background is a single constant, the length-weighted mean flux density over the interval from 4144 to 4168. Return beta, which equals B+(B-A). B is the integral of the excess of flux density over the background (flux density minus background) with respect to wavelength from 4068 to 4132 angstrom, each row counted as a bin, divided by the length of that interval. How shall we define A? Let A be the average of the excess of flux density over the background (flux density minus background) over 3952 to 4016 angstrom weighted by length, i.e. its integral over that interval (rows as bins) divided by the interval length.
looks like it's 20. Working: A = -21.3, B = -0.5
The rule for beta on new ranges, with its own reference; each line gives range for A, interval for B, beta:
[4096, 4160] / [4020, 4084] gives -13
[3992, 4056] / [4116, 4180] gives 6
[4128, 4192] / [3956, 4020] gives -39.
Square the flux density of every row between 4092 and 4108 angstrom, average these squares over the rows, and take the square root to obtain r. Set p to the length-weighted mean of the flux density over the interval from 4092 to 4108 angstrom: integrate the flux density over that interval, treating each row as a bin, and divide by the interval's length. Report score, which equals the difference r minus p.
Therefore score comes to 0.45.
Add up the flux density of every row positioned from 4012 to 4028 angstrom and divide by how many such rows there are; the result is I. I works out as 72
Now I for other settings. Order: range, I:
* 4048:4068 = 65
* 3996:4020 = 67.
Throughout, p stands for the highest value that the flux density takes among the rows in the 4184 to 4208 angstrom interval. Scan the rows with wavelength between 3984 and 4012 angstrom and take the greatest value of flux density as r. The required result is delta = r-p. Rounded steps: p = 77.86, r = 71.99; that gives -6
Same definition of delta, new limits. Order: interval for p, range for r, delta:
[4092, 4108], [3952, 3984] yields -21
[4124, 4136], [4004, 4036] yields -5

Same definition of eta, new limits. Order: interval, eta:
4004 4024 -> 16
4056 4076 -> 7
